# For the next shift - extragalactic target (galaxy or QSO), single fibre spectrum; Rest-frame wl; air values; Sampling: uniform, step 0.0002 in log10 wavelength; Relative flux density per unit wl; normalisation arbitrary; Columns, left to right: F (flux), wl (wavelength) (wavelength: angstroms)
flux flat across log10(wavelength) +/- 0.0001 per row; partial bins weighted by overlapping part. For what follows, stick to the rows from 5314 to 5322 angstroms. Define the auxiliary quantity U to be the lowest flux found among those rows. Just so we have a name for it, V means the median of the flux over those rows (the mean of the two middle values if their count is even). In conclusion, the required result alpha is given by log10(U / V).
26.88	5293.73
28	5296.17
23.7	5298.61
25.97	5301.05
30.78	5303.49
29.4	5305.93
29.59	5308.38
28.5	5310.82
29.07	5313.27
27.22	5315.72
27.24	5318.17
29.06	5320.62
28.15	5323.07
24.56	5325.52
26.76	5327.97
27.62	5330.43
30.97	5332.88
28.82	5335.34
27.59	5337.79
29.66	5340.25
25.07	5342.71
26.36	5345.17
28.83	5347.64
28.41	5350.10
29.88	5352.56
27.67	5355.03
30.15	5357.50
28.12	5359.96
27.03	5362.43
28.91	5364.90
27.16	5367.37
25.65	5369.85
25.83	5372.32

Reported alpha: 0.000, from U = 27.22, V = 27.2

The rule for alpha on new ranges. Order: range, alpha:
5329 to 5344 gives -0.051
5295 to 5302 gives -0.040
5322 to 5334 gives -0.051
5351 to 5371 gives -0.036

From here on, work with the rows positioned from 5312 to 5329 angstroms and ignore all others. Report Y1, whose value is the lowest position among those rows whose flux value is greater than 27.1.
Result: 5313.27 angstroms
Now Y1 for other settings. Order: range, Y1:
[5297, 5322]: 5303.49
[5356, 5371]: 5357.50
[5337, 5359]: 5337.79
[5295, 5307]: 5296.17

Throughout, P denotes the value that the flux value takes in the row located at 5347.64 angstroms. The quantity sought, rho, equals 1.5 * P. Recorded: 43.2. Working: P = 28.83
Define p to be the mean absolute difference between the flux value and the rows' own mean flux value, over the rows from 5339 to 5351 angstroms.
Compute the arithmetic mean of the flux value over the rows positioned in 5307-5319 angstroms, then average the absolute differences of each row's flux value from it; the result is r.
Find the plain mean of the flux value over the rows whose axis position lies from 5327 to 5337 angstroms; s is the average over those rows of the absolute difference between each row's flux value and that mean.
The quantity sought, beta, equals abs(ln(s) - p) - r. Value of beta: 0.38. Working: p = 1.6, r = 0.88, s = 1.35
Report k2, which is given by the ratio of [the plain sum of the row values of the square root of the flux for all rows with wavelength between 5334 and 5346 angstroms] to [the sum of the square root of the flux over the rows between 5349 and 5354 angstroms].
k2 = 2.4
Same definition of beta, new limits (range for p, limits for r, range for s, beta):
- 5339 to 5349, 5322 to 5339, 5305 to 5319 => 0.61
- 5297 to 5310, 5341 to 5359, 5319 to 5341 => 0.71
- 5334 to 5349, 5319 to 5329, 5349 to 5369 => -0.01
